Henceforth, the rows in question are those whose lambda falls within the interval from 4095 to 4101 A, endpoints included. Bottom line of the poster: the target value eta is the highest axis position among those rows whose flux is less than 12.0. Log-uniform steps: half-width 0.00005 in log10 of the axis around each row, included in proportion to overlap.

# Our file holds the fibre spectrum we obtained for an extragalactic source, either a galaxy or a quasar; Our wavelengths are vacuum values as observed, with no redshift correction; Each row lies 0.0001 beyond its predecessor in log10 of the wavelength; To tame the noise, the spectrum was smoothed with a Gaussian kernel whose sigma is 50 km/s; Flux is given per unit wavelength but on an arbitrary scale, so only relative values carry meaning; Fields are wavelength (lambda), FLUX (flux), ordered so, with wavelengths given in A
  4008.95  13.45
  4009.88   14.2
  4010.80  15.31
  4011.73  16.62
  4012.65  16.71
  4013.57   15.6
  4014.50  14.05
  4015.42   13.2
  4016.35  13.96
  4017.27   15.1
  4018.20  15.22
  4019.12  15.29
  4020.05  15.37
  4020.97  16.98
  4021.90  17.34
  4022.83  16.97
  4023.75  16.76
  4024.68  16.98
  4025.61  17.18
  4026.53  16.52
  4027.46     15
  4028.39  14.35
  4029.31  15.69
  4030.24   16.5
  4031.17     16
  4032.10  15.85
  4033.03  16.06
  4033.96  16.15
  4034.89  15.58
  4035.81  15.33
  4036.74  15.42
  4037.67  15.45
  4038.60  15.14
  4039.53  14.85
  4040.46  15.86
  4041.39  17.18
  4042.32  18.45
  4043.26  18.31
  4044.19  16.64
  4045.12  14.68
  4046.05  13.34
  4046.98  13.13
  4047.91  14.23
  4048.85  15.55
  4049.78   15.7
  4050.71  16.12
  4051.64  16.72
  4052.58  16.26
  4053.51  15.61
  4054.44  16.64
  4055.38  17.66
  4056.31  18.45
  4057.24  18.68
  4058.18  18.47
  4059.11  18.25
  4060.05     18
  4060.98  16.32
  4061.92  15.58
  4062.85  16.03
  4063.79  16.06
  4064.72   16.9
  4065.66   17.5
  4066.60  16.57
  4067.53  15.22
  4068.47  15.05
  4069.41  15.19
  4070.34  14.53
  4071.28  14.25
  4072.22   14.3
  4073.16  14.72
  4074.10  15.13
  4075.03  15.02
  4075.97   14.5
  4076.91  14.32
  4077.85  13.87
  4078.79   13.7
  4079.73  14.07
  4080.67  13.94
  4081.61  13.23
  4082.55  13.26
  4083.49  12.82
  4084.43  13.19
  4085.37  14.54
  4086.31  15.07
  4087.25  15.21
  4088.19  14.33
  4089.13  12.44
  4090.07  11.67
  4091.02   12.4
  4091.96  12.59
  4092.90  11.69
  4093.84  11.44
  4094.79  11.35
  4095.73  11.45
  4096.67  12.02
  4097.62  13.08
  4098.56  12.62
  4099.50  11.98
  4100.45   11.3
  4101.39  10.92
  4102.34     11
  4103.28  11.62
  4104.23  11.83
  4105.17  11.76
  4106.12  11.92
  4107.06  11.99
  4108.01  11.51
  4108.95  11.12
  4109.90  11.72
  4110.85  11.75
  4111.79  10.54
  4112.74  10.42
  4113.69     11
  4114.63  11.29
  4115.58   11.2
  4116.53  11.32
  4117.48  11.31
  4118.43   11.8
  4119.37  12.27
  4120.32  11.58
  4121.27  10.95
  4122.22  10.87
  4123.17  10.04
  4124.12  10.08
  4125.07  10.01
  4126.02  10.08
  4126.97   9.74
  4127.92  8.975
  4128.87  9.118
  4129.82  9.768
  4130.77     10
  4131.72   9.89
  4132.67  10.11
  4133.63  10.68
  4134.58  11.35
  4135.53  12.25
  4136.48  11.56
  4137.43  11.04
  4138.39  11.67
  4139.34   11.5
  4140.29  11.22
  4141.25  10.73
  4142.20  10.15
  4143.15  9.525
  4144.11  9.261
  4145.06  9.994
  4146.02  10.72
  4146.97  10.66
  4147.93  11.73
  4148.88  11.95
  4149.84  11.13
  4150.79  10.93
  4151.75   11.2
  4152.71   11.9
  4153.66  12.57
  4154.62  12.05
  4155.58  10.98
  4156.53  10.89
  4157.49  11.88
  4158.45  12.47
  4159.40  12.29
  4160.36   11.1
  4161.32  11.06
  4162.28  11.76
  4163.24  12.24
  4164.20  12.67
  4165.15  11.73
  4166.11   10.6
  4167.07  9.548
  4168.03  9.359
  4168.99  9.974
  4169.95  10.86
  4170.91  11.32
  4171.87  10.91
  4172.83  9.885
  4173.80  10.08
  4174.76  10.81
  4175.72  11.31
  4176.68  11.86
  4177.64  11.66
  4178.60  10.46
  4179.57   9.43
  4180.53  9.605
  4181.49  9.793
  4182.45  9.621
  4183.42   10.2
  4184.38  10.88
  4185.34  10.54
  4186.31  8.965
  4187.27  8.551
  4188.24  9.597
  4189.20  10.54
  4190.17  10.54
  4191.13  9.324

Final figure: 4100.45 A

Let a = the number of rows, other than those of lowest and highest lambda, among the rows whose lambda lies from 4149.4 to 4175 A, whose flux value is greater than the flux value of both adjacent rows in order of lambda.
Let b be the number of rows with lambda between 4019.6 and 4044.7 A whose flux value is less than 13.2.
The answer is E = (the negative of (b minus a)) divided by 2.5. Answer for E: 1.6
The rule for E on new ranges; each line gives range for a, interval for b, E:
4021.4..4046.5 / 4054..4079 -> 2.0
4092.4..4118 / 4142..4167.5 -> -8.4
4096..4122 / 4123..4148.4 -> -8.0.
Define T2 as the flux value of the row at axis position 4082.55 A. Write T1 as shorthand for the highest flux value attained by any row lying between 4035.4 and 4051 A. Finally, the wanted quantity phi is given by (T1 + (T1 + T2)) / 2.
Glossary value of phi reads 25.1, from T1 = 18.45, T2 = 13.26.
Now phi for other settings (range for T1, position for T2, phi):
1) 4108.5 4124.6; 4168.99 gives 17.3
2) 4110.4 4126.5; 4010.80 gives 19.9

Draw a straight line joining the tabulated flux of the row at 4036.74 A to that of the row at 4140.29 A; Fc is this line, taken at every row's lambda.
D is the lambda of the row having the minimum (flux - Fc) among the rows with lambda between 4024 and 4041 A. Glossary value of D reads 4028.39 A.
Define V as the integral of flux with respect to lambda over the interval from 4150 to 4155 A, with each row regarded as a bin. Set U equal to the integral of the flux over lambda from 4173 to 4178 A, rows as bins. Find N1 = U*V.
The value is 3227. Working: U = 55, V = 58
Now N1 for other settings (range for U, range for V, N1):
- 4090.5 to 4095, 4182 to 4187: 2671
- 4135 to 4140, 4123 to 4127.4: 2549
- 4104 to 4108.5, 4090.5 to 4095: 2848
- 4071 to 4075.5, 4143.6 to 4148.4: 3319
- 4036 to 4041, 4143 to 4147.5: 3483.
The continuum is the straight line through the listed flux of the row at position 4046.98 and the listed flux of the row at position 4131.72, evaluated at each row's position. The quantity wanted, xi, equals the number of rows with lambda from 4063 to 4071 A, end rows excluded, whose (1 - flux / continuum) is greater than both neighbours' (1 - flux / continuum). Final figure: 1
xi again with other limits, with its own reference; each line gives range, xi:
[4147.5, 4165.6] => 3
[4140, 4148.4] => 2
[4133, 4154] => 4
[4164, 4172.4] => 1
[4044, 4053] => 1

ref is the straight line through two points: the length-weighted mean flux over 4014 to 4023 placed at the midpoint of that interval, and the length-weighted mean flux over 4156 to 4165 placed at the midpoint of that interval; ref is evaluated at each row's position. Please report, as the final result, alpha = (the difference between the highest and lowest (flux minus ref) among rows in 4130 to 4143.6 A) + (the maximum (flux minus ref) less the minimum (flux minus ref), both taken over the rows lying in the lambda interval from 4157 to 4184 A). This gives 5.76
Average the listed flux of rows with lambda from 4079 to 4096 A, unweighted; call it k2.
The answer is 13.0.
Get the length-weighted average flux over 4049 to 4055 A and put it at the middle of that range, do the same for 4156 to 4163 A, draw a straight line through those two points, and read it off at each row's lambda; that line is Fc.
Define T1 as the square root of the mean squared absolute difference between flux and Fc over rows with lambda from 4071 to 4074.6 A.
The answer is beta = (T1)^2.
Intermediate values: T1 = 0.8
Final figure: 0.6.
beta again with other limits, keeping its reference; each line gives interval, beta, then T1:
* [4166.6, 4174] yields 1.4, 1.2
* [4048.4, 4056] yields 0.6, 0.7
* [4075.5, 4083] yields 1.5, 1.2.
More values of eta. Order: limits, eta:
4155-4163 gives 4162.28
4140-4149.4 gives 4148.88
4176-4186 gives 4185.34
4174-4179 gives 4178.60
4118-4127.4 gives 4126.97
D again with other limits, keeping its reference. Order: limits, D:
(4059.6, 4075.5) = 4071.28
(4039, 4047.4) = 4046.98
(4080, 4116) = 4112.74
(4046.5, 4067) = 4046.98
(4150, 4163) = 4150.79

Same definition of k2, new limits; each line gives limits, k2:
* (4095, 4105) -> 11.8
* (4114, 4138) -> 10.7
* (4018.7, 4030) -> 16.2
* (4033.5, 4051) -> 15.6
